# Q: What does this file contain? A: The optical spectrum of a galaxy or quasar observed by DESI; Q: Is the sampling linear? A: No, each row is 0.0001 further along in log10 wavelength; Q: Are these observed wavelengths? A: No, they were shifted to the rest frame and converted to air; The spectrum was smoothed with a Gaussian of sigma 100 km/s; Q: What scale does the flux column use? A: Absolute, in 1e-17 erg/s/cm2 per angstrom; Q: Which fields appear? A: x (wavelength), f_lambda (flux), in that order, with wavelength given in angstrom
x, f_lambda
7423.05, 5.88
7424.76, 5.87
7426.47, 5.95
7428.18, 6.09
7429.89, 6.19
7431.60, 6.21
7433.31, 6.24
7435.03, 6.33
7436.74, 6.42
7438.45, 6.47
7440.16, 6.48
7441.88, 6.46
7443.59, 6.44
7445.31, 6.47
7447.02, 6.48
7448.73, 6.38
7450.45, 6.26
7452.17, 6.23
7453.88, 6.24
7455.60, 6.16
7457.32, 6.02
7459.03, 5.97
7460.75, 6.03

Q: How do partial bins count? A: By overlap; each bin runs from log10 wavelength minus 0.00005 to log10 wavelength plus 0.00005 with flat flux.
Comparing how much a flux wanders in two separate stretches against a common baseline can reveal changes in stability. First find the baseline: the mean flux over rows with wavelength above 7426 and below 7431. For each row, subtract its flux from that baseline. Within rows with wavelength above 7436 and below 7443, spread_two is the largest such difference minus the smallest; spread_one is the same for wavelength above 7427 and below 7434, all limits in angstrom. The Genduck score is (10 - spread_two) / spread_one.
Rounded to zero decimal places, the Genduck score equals 66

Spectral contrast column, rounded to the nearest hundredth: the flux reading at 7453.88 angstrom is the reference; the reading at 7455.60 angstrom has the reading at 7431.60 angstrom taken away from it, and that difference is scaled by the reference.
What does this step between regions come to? -0.01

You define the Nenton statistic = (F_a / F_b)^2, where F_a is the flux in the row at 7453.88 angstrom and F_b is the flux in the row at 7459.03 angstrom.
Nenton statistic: 1.09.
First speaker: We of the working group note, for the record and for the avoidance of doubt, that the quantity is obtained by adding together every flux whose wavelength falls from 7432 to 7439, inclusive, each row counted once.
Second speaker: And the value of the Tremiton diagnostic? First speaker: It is 25.5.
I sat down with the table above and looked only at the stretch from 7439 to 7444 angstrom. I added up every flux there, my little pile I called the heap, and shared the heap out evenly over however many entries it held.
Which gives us 6.46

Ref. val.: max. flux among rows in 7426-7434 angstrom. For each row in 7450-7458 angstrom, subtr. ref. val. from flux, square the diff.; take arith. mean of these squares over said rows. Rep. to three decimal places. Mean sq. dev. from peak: 0.011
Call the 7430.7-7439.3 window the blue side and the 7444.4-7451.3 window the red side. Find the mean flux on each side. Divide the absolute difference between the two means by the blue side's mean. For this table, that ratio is 0.010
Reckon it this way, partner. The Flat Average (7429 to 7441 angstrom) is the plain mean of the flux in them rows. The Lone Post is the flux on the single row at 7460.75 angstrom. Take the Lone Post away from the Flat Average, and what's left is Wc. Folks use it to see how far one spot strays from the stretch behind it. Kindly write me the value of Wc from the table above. 0.3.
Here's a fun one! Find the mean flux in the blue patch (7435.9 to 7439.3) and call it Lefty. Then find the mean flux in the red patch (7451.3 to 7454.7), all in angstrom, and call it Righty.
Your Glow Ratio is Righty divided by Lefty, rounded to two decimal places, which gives 0.97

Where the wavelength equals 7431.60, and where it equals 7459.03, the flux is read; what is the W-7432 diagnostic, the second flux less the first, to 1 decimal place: -0.2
